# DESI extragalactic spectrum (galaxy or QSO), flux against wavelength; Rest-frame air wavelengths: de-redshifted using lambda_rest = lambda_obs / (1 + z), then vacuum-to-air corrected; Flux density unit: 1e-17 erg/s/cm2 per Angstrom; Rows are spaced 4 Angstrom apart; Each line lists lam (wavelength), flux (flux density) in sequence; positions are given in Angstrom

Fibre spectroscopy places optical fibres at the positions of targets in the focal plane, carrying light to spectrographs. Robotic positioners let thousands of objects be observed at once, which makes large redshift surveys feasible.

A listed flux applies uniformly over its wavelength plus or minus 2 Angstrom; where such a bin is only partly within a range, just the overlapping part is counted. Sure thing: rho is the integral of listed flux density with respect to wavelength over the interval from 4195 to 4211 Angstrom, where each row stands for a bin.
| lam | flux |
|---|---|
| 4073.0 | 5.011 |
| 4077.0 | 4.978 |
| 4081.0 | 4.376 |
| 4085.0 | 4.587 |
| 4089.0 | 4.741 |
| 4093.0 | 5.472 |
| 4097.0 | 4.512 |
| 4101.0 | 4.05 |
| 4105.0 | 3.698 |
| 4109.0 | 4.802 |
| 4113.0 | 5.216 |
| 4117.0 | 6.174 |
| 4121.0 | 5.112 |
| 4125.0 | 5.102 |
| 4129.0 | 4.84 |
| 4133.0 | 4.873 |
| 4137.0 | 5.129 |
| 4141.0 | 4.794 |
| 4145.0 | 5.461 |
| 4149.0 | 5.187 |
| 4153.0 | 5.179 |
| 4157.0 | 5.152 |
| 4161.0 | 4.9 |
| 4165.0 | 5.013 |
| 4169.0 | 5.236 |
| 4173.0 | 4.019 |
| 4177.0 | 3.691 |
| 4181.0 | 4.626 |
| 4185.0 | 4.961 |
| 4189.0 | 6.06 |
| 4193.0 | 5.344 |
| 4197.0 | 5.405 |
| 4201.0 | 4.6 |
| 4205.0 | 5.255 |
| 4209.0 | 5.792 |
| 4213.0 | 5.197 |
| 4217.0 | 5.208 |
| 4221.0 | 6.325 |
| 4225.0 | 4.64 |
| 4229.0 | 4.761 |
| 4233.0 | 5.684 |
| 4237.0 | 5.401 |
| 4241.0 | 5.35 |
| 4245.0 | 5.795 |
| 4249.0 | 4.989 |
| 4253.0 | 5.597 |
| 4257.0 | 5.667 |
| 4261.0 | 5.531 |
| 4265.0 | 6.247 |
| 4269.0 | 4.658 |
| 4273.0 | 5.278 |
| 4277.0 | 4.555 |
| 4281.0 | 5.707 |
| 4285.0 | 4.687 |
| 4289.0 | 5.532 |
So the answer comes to 84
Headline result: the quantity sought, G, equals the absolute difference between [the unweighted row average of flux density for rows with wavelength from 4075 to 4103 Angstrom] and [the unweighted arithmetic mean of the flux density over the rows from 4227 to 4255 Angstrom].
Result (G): 0.69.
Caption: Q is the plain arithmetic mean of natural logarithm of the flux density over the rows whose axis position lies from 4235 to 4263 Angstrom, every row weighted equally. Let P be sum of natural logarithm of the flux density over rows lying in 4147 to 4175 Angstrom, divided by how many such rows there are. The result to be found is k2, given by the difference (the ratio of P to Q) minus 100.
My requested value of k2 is -99.1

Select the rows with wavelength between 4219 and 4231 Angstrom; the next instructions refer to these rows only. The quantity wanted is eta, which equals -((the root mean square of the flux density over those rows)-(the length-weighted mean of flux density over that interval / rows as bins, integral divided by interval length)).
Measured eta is -0.056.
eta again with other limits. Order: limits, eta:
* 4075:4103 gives -0.019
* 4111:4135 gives -0.019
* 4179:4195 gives -0.027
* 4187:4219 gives -0.015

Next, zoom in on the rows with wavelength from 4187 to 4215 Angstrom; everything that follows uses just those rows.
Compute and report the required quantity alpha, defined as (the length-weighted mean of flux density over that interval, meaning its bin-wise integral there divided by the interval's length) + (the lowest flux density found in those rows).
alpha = 9.98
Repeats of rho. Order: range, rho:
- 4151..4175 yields 118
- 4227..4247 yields 108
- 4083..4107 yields 108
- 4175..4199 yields 120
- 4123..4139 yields 80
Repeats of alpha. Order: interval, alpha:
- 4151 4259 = 8.87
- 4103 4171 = 8.75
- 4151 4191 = 8.57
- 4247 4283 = 9.91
